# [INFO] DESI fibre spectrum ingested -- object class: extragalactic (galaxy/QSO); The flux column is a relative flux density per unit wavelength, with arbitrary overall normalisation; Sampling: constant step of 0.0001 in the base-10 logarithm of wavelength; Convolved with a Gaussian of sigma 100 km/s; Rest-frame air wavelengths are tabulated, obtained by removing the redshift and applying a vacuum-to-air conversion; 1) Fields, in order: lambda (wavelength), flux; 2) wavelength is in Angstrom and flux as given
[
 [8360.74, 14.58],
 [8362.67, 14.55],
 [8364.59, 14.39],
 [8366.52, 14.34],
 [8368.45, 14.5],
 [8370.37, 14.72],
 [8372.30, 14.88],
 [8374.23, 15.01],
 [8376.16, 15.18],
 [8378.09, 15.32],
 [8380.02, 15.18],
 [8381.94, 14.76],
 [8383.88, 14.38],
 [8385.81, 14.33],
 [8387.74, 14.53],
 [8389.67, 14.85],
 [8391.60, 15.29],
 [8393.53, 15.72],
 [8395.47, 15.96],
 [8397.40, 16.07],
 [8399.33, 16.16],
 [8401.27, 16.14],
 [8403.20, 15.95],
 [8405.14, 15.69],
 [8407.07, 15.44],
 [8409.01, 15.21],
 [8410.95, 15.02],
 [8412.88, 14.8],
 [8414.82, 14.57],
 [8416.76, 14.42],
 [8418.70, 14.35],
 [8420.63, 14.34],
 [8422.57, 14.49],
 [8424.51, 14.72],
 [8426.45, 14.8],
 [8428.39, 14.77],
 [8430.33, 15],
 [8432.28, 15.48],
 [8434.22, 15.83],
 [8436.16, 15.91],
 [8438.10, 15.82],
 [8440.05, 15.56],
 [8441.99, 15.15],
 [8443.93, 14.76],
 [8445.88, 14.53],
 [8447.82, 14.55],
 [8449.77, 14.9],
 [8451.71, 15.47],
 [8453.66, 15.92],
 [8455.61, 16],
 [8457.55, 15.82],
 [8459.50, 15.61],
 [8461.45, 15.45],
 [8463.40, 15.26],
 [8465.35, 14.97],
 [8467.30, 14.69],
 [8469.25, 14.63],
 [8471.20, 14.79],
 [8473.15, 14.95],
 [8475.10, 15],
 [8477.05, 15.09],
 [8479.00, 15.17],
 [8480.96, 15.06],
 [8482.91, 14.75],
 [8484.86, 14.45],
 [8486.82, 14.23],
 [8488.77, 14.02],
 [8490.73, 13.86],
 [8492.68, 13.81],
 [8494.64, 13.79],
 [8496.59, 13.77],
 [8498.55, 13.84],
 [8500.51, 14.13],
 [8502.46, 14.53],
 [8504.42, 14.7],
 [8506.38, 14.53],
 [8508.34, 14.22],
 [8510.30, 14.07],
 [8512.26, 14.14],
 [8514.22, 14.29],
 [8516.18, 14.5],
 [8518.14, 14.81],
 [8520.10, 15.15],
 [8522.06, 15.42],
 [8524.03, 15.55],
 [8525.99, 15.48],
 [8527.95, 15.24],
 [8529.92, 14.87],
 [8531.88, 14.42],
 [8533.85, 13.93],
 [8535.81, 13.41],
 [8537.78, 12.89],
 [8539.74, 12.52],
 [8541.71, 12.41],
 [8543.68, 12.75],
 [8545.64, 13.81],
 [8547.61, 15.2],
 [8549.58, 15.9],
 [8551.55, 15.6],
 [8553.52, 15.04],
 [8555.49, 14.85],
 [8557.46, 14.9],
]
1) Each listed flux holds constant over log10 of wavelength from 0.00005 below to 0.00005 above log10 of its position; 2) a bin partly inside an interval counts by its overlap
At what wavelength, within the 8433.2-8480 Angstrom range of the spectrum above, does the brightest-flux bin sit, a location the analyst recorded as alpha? 8455.61 Angstrom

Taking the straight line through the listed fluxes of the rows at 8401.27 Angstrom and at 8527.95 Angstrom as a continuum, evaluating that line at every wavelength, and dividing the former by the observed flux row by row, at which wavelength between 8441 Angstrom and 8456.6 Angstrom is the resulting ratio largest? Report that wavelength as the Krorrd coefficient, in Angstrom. 8445.88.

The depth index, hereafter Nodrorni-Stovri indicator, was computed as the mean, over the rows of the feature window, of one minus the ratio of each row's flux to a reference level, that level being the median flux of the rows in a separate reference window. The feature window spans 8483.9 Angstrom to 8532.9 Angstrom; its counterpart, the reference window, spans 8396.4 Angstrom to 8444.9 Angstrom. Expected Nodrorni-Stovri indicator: 0.045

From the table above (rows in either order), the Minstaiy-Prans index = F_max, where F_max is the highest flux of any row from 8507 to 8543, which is 15.55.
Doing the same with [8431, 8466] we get 16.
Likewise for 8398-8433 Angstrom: 16.16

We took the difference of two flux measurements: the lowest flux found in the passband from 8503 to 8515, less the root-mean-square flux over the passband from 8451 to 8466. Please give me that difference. -1.5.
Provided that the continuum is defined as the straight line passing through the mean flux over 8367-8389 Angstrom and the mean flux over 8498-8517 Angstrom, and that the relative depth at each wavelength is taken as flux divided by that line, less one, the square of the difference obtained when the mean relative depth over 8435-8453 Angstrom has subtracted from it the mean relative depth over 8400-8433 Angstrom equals 0.0004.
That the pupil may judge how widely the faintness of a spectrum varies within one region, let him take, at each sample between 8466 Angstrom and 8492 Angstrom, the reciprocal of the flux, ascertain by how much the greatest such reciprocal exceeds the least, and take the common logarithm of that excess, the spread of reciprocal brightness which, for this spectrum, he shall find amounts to -2.21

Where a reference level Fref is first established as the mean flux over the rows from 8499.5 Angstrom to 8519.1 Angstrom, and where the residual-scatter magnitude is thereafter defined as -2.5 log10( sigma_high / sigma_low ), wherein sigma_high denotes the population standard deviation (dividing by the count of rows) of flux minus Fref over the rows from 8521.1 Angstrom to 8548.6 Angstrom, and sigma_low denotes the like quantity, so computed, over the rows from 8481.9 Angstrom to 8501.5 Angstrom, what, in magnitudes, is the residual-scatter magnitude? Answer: -1.4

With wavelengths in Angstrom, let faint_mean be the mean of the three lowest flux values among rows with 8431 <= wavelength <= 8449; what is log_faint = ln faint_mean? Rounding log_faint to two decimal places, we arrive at 2.68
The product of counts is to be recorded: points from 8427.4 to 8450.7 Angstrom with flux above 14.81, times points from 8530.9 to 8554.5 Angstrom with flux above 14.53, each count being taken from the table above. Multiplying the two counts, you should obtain 32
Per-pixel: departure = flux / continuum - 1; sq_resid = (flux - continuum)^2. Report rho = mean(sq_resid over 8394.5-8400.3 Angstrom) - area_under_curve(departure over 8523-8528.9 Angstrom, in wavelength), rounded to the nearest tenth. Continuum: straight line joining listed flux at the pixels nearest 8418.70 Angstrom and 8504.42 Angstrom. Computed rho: 3.0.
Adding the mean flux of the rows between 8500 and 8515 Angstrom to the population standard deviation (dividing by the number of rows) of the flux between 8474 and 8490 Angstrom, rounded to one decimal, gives 14.7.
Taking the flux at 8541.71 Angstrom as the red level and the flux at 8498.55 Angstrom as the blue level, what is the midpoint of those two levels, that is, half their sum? 13.1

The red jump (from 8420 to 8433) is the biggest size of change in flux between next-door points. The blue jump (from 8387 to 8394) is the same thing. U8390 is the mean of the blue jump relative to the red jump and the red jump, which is 0.70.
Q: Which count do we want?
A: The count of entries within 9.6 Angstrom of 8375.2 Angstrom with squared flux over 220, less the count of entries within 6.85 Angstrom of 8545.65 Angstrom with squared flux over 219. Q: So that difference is 2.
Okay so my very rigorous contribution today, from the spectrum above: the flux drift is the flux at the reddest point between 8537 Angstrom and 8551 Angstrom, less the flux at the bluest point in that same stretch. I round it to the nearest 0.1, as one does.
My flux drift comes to 3.0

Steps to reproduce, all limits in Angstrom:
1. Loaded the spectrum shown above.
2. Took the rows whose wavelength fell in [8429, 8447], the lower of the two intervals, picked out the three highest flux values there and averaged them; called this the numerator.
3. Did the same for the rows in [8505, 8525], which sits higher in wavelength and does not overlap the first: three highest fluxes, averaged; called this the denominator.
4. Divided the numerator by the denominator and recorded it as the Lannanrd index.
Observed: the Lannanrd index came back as 1.03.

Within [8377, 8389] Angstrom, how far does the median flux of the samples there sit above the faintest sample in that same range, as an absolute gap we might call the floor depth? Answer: 0.3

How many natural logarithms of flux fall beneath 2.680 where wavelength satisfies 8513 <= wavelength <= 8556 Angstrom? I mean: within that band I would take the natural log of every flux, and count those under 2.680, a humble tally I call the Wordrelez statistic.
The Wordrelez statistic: 10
